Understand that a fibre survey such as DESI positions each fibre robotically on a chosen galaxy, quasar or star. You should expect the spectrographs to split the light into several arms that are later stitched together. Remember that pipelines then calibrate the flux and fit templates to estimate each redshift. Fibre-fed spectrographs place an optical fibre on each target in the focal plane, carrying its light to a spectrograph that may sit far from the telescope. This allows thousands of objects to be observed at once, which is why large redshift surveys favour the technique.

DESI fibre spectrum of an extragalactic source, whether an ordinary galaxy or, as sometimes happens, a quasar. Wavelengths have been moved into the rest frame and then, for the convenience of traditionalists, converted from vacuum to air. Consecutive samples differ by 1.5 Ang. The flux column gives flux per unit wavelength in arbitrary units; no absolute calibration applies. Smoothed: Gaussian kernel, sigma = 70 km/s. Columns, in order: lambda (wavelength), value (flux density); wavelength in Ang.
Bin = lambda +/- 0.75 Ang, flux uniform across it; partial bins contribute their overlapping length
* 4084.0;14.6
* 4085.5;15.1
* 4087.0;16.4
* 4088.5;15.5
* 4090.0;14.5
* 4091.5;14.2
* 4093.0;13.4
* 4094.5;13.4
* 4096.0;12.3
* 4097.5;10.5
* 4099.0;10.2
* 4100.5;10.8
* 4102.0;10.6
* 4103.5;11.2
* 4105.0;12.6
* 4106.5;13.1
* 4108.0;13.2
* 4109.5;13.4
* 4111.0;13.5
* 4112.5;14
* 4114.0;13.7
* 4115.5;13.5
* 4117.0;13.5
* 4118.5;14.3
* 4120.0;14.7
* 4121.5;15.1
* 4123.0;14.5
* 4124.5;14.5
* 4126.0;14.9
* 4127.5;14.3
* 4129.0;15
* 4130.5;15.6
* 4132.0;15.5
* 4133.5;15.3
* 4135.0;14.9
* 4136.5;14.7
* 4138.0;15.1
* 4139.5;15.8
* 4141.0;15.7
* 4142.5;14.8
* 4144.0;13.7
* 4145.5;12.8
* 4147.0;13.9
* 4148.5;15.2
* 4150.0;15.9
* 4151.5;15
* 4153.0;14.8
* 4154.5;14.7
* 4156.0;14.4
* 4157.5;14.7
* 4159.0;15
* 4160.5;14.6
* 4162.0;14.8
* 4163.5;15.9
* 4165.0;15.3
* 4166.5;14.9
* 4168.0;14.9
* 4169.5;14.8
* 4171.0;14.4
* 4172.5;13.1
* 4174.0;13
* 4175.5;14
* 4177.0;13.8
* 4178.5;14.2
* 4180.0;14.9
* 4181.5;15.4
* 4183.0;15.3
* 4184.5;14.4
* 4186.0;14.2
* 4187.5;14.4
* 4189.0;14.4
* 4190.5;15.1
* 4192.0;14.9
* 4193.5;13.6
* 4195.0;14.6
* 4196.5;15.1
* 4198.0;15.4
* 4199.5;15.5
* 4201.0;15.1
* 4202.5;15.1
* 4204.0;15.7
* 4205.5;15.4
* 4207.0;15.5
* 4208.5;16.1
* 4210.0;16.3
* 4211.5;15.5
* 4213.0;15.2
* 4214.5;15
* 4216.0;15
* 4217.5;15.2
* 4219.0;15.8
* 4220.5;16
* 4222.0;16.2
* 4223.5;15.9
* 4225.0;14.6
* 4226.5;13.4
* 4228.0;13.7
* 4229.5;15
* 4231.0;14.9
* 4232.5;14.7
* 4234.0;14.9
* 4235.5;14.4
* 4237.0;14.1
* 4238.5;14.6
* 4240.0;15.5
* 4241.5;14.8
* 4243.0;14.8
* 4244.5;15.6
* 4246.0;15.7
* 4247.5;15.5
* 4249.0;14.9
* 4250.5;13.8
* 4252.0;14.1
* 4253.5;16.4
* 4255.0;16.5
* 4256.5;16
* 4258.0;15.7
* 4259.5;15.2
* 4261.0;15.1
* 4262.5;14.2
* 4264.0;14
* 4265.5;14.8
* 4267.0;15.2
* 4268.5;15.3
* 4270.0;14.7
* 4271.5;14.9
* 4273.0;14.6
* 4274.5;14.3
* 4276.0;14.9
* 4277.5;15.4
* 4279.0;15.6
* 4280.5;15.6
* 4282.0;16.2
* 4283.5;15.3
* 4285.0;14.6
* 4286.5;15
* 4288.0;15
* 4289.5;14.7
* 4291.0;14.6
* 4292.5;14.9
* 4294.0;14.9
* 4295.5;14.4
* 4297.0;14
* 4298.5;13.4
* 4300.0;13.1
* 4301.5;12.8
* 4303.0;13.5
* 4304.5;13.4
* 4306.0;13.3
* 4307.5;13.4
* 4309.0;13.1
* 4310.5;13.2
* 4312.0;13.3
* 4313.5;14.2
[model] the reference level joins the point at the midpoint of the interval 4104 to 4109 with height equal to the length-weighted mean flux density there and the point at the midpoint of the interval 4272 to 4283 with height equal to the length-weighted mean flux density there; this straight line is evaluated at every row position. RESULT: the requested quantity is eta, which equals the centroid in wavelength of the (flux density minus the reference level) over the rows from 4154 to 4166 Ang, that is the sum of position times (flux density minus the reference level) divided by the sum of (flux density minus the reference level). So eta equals 4160.5 Ang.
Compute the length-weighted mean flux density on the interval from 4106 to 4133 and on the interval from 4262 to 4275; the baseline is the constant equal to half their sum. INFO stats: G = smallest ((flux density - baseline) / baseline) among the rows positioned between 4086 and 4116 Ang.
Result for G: -0.30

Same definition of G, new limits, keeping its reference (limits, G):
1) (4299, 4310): -0.12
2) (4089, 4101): -0.30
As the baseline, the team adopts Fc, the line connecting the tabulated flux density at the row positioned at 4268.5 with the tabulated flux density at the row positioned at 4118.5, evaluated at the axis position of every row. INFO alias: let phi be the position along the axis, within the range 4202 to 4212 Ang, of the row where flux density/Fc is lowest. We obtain 4202.5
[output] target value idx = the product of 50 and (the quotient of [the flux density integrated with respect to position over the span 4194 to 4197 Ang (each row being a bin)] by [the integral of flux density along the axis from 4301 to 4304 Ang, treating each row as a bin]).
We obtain 56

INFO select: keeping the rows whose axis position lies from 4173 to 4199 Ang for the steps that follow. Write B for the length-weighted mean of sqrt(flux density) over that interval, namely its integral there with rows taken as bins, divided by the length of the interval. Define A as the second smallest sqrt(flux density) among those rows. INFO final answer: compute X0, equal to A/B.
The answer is 0.968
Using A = 3.69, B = 3.81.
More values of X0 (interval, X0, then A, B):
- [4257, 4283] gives 0.971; 3.77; 3.88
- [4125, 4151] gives 0.960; 3.70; 3.86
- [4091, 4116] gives 0.916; 3.24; 3.54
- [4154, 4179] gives 0.951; 3.62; 3.81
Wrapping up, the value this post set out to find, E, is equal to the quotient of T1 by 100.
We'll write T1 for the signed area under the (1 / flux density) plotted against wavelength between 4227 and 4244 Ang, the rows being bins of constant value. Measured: 0.0116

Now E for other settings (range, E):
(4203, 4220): 0.0110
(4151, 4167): 0.0107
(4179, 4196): 0.0116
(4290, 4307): 0.0123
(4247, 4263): 0.0105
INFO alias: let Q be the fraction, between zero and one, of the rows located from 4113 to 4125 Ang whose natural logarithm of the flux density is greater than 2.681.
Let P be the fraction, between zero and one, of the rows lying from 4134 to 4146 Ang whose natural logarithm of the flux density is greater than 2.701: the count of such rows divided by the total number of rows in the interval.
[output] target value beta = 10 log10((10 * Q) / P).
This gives 7.0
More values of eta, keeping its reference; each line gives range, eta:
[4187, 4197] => 4192.2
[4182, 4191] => 4186.5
